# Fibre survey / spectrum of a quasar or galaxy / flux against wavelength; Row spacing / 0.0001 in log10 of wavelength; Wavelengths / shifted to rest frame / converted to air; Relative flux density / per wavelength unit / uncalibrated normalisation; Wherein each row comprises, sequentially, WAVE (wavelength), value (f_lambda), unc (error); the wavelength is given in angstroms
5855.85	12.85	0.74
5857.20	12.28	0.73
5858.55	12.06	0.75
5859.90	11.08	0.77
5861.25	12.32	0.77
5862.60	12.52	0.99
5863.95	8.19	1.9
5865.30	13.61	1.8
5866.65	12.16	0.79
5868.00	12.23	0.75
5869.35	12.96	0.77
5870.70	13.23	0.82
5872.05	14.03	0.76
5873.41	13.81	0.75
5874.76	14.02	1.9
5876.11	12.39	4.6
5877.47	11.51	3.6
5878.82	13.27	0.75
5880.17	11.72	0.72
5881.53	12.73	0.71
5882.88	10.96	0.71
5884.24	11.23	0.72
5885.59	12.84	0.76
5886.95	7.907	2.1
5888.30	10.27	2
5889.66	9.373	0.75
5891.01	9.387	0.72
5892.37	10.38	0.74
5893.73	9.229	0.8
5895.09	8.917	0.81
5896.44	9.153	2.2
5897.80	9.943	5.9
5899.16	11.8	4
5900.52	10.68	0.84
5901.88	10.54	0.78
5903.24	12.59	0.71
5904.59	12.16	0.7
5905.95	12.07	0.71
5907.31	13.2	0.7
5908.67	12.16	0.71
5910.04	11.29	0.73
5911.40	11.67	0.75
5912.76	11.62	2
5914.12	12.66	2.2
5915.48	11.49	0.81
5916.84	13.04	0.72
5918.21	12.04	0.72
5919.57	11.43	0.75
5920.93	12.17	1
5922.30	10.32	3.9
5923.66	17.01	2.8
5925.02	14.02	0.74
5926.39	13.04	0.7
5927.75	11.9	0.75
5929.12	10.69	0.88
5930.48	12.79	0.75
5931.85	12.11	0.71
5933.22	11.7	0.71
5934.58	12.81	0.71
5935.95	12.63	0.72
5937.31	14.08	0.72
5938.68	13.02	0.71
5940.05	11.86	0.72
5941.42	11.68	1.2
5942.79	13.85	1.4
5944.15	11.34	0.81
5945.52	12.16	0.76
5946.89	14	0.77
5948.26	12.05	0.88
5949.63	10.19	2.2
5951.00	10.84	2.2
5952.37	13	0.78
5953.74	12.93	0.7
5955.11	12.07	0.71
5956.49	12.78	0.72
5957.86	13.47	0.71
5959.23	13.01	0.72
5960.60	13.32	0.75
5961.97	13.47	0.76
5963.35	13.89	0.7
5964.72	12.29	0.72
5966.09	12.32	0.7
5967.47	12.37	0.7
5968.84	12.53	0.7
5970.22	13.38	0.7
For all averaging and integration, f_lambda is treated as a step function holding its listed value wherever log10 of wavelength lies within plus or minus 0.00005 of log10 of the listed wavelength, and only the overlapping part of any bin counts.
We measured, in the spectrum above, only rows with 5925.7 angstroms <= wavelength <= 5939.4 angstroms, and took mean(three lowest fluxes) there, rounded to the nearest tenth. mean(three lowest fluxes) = 11.4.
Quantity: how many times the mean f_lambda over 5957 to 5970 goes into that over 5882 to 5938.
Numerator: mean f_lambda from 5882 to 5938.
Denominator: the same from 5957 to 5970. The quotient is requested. 0.89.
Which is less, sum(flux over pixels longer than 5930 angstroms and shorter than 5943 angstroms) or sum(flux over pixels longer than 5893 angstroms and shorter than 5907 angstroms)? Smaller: 107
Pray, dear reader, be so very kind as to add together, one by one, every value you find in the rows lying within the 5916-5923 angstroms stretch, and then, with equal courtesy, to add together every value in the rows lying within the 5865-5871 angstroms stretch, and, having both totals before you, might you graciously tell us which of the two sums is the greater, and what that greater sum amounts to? 64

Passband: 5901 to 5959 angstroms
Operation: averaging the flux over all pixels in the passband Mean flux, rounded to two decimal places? 12.34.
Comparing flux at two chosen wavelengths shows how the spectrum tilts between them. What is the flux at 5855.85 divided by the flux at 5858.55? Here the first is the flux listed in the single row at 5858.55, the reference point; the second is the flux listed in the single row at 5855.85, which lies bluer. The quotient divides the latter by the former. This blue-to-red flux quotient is 1.07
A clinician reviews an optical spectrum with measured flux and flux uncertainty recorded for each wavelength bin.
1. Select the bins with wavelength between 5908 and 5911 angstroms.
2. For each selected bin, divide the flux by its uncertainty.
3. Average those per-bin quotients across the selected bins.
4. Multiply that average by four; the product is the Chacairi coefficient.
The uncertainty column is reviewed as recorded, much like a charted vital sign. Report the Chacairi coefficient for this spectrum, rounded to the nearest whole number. 65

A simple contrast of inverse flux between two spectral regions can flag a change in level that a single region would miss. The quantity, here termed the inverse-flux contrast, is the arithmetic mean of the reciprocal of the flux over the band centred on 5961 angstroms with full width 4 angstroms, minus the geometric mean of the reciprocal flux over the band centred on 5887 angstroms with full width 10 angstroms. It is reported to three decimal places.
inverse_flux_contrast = -0.023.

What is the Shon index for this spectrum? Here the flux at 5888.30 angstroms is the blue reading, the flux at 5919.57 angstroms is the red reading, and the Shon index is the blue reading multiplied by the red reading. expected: 117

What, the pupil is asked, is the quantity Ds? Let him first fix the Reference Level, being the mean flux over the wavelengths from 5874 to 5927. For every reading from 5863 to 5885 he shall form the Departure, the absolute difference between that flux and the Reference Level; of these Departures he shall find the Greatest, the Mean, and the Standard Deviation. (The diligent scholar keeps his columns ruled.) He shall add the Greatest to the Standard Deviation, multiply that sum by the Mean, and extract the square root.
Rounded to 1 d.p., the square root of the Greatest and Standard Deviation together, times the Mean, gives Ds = 2.4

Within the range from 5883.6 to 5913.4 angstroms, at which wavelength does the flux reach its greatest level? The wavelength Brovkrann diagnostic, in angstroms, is 5907.31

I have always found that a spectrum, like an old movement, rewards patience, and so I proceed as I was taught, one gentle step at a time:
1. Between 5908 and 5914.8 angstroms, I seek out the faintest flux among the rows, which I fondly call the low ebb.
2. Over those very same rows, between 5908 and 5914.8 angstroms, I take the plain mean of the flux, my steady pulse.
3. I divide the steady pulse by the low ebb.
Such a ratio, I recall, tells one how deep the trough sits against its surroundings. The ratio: 1.05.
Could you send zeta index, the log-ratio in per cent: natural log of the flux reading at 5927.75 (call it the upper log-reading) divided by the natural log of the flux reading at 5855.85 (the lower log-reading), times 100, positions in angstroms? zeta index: 97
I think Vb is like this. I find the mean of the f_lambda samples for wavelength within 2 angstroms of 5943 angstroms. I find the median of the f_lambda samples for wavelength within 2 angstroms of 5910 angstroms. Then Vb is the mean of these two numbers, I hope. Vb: 12.0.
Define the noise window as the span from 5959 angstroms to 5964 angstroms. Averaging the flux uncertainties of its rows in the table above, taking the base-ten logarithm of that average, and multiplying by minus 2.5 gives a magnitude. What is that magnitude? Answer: 0.3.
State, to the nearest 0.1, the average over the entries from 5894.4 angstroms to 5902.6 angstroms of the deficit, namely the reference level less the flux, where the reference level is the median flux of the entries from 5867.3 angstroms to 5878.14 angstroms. 2.9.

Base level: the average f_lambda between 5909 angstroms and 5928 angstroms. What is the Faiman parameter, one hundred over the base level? 8.06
